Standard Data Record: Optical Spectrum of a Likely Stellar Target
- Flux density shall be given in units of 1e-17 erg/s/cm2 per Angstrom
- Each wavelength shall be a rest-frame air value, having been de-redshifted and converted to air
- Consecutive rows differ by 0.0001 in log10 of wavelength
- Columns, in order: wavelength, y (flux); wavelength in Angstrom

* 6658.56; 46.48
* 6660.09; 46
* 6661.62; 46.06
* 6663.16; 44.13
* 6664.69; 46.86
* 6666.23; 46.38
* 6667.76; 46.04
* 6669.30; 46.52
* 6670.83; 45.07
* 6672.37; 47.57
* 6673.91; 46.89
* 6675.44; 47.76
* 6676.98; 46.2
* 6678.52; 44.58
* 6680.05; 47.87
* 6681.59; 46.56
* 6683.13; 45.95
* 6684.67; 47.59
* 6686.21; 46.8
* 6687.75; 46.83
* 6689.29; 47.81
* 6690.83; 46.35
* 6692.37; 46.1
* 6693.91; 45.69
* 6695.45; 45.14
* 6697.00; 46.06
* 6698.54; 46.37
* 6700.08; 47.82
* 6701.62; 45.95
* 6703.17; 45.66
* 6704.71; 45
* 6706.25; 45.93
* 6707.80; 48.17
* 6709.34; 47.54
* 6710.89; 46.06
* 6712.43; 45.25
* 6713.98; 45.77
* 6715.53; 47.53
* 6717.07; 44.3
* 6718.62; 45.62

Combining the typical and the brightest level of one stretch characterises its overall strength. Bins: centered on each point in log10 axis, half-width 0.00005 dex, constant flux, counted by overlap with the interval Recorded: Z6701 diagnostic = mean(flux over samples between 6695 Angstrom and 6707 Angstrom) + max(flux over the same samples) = 93.8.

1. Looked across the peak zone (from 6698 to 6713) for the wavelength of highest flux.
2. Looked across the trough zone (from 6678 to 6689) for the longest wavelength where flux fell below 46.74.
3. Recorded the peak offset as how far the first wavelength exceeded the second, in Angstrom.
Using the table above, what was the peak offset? 24.7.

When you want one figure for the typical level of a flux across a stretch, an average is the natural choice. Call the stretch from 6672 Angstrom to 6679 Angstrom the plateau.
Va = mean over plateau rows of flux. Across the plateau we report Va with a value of 46.6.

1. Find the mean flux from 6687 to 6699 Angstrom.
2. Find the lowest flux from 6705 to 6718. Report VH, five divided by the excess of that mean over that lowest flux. 2.5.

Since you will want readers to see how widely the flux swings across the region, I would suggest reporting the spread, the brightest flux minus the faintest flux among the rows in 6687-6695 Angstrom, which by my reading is 2.12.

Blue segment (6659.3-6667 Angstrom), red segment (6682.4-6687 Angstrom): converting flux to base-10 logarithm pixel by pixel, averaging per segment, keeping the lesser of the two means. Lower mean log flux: 1.66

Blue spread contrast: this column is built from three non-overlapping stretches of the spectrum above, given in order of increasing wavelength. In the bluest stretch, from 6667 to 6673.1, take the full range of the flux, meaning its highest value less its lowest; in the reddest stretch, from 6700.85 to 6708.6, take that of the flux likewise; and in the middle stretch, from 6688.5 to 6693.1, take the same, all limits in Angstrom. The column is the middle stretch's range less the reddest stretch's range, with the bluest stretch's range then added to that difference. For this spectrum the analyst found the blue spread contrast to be 1.0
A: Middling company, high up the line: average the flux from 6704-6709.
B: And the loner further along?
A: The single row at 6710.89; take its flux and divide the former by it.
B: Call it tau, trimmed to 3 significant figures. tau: 1.01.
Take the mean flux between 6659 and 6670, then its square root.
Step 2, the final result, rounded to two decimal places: 6.78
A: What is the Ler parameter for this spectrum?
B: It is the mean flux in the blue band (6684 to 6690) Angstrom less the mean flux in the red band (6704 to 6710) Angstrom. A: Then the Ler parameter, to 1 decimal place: 0.6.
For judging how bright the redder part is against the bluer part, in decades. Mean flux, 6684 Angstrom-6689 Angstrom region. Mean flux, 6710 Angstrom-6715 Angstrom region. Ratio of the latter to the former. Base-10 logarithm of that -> -0.013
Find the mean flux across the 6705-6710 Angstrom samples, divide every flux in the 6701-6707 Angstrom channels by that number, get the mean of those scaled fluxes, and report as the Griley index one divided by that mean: 1.03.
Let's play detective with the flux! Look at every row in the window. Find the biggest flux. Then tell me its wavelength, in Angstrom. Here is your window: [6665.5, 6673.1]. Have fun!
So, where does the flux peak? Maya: 6672.37 Angstrom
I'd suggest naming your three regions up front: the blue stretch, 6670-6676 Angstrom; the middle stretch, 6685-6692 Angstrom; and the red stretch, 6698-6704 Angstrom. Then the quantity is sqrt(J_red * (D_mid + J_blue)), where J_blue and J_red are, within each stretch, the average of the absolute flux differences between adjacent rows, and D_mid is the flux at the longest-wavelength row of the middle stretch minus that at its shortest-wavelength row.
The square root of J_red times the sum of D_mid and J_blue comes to 1.04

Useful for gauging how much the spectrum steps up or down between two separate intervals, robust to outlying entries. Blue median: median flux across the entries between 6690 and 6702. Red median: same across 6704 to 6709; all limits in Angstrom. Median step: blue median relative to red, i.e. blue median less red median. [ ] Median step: 0.15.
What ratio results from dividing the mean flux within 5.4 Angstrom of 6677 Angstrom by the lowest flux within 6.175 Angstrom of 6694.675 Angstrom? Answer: 1.036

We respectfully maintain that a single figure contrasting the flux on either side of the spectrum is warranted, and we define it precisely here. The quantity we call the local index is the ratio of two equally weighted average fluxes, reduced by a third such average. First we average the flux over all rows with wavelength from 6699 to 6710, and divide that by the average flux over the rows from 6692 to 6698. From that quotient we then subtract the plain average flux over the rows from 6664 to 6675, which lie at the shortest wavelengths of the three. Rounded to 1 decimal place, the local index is -45.5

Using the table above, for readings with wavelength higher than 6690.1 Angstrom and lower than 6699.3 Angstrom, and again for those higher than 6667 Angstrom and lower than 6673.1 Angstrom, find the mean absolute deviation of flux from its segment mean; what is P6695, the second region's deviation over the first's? 2.1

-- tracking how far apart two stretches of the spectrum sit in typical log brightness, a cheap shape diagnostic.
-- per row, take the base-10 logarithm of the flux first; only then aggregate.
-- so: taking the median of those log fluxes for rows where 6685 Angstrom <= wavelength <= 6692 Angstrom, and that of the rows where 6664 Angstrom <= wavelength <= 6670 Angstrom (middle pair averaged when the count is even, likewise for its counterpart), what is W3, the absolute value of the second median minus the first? 0.0034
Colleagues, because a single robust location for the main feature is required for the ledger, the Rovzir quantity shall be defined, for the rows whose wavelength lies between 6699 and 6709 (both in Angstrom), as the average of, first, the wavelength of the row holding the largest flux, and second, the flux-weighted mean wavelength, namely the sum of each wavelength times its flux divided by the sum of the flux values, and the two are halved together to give 6705.9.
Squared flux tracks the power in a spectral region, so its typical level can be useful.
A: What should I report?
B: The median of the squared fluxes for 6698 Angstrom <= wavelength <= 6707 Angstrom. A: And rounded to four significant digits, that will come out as 2110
